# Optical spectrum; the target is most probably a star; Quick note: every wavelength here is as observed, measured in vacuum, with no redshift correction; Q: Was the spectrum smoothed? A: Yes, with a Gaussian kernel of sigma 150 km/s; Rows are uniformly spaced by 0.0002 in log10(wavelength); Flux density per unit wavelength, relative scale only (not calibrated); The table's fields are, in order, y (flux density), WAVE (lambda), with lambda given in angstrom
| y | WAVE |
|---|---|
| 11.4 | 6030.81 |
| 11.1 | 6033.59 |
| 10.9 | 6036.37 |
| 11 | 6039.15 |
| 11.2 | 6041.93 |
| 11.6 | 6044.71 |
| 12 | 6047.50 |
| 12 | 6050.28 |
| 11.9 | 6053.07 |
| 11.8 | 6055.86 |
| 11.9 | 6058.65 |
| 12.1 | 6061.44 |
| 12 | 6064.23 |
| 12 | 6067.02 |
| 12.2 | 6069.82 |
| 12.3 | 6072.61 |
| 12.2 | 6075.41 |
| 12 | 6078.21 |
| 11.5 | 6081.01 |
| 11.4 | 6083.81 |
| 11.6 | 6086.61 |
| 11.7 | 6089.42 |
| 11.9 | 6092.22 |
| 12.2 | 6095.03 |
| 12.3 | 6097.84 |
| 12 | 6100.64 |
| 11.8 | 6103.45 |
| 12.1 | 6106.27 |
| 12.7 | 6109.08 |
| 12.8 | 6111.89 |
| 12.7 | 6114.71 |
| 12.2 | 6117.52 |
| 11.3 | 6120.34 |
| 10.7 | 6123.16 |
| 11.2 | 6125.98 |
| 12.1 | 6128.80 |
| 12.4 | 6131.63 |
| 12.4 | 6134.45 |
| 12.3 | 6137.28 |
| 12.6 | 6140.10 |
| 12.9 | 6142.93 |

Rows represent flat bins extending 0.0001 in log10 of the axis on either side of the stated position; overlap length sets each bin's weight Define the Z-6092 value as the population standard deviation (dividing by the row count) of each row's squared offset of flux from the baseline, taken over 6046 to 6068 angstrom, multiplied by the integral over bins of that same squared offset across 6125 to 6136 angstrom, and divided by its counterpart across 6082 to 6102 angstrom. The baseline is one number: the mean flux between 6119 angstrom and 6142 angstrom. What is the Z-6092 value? 0.0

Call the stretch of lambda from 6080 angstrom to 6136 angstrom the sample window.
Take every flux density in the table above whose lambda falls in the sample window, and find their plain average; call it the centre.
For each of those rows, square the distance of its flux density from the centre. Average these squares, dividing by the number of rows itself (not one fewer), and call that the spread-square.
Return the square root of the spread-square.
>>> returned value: 0.54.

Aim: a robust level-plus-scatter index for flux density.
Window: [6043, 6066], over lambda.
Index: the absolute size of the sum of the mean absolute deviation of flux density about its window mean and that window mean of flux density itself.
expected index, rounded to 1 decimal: 12.0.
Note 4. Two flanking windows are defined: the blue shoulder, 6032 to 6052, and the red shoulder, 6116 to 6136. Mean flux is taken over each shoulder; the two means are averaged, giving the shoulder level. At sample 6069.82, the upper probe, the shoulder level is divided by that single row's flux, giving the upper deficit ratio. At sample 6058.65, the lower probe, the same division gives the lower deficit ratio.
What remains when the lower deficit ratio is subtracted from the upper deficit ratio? -0.02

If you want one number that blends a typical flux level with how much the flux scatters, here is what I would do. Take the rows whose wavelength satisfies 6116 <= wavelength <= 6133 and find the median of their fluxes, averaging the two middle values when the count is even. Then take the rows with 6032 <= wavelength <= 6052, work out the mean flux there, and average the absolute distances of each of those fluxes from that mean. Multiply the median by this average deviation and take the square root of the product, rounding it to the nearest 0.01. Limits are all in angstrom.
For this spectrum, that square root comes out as 2.16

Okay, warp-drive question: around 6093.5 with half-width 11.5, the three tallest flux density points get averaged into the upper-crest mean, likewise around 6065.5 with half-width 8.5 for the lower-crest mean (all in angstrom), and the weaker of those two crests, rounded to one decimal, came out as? 12.2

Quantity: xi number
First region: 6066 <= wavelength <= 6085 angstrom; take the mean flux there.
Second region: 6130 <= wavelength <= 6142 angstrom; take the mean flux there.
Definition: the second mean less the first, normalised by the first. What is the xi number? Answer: 0.04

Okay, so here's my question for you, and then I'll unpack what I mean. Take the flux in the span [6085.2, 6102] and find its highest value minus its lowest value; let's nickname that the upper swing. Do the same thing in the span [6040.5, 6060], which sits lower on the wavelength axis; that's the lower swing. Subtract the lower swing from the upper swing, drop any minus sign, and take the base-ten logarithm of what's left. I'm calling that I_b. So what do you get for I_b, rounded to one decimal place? -1.0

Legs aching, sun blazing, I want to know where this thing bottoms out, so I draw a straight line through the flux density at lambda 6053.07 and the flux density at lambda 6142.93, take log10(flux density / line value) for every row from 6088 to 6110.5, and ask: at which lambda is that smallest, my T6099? 6103.45 angstrom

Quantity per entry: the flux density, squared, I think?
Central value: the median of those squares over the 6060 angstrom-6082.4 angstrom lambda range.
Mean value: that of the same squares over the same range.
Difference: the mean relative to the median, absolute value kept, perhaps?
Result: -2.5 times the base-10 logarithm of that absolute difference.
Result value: 1.5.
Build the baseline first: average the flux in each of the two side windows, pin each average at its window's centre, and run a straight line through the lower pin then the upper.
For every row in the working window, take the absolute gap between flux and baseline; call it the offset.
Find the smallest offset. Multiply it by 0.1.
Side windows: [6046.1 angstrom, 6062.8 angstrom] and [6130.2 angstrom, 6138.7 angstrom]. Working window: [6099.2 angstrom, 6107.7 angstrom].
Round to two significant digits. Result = 0.012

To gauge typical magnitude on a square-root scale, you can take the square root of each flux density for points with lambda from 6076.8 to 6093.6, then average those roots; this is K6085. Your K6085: 3.42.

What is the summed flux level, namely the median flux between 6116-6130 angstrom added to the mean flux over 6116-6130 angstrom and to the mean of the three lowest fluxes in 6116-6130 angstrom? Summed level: 33.9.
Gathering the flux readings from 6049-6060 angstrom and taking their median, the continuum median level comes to 11.9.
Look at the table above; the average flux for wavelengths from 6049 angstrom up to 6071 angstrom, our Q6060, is 12.0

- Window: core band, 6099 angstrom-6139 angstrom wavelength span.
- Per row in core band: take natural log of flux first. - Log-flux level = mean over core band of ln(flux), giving 2.49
